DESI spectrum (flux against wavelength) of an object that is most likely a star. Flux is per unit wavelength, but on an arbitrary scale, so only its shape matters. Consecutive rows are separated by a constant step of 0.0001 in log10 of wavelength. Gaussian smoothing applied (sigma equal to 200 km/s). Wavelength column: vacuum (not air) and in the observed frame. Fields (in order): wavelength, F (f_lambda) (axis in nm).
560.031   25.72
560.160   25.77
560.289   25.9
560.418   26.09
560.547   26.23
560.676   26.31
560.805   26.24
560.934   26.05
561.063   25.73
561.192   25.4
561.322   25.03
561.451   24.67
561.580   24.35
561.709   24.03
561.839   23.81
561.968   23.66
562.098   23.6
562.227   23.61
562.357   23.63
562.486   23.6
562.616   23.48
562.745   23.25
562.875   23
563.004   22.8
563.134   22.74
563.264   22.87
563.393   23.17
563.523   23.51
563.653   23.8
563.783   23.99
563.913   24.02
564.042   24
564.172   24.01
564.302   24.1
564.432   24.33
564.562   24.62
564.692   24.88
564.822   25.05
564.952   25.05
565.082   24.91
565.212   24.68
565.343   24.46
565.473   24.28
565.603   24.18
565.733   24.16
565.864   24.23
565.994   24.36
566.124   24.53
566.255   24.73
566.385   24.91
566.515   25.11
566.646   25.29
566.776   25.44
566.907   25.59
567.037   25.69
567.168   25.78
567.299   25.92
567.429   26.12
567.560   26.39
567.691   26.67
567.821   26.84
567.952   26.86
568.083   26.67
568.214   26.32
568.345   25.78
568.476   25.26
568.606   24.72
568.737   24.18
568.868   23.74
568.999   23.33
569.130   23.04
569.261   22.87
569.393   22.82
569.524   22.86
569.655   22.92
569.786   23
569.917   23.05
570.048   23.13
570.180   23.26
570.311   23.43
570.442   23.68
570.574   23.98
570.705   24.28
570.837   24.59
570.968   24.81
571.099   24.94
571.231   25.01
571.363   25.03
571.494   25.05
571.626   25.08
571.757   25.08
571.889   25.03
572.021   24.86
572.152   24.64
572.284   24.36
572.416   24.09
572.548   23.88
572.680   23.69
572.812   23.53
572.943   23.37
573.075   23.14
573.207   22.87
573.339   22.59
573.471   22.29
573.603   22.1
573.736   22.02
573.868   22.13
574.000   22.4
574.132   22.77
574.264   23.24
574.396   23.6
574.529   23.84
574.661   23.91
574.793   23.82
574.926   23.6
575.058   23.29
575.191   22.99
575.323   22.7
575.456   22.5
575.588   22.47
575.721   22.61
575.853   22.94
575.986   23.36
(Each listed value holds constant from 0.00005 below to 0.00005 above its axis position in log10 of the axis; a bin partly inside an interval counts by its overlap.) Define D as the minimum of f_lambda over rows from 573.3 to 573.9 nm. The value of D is 22.02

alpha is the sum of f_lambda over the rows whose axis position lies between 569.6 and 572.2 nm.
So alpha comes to 485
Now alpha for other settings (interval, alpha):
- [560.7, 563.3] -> 482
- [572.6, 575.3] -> 461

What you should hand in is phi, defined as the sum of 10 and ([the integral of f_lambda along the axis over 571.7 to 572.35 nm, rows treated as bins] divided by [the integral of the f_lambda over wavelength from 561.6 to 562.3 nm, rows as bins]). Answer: 11.0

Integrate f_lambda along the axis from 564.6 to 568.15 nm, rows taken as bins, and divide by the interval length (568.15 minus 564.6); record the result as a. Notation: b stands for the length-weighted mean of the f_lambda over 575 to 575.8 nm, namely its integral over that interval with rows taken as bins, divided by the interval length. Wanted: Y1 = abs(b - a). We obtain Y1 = 2.5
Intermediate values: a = 25.3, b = 22.8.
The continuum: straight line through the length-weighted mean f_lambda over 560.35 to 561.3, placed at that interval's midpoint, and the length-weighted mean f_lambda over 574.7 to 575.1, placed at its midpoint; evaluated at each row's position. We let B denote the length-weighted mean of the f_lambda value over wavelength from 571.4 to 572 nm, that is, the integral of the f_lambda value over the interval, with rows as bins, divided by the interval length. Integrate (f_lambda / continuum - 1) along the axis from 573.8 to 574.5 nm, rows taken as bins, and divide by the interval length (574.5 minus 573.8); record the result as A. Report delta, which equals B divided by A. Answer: -691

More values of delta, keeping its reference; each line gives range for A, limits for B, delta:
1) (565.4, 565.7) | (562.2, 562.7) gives -626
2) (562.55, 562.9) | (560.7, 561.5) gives -277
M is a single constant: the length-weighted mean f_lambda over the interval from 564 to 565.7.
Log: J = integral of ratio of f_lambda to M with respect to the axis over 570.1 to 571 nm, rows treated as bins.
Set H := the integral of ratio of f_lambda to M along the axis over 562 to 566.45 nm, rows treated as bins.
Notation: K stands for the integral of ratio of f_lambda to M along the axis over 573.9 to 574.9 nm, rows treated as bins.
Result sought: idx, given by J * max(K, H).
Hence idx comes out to 4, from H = 4.36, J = 0.88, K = 1.0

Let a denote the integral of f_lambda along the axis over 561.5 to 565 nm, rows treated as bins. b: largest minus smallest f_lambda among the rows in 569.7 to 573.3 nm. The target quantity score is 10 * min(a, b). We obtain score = 22.1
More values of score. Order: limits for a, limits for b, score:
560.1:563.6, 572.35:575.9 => 20.7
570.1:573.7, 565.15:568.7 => 27.0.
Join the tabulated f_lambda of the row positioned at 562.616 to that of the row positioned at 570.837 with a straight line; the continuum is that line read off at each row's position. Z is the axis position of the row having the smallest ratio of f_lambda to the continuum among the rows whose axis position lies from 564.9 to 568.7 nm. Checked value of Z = 565.733 nm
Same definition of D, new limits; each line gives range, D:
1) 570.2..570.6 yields 23.43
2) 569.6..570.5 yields 22.92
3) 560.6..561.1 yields 25.73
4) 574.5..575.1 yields 23.29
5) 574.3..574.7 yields 23.6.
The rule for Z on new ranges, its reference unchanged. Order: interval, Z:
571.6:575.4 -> 573.736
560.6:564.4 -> 563.134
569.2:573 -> 569.393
